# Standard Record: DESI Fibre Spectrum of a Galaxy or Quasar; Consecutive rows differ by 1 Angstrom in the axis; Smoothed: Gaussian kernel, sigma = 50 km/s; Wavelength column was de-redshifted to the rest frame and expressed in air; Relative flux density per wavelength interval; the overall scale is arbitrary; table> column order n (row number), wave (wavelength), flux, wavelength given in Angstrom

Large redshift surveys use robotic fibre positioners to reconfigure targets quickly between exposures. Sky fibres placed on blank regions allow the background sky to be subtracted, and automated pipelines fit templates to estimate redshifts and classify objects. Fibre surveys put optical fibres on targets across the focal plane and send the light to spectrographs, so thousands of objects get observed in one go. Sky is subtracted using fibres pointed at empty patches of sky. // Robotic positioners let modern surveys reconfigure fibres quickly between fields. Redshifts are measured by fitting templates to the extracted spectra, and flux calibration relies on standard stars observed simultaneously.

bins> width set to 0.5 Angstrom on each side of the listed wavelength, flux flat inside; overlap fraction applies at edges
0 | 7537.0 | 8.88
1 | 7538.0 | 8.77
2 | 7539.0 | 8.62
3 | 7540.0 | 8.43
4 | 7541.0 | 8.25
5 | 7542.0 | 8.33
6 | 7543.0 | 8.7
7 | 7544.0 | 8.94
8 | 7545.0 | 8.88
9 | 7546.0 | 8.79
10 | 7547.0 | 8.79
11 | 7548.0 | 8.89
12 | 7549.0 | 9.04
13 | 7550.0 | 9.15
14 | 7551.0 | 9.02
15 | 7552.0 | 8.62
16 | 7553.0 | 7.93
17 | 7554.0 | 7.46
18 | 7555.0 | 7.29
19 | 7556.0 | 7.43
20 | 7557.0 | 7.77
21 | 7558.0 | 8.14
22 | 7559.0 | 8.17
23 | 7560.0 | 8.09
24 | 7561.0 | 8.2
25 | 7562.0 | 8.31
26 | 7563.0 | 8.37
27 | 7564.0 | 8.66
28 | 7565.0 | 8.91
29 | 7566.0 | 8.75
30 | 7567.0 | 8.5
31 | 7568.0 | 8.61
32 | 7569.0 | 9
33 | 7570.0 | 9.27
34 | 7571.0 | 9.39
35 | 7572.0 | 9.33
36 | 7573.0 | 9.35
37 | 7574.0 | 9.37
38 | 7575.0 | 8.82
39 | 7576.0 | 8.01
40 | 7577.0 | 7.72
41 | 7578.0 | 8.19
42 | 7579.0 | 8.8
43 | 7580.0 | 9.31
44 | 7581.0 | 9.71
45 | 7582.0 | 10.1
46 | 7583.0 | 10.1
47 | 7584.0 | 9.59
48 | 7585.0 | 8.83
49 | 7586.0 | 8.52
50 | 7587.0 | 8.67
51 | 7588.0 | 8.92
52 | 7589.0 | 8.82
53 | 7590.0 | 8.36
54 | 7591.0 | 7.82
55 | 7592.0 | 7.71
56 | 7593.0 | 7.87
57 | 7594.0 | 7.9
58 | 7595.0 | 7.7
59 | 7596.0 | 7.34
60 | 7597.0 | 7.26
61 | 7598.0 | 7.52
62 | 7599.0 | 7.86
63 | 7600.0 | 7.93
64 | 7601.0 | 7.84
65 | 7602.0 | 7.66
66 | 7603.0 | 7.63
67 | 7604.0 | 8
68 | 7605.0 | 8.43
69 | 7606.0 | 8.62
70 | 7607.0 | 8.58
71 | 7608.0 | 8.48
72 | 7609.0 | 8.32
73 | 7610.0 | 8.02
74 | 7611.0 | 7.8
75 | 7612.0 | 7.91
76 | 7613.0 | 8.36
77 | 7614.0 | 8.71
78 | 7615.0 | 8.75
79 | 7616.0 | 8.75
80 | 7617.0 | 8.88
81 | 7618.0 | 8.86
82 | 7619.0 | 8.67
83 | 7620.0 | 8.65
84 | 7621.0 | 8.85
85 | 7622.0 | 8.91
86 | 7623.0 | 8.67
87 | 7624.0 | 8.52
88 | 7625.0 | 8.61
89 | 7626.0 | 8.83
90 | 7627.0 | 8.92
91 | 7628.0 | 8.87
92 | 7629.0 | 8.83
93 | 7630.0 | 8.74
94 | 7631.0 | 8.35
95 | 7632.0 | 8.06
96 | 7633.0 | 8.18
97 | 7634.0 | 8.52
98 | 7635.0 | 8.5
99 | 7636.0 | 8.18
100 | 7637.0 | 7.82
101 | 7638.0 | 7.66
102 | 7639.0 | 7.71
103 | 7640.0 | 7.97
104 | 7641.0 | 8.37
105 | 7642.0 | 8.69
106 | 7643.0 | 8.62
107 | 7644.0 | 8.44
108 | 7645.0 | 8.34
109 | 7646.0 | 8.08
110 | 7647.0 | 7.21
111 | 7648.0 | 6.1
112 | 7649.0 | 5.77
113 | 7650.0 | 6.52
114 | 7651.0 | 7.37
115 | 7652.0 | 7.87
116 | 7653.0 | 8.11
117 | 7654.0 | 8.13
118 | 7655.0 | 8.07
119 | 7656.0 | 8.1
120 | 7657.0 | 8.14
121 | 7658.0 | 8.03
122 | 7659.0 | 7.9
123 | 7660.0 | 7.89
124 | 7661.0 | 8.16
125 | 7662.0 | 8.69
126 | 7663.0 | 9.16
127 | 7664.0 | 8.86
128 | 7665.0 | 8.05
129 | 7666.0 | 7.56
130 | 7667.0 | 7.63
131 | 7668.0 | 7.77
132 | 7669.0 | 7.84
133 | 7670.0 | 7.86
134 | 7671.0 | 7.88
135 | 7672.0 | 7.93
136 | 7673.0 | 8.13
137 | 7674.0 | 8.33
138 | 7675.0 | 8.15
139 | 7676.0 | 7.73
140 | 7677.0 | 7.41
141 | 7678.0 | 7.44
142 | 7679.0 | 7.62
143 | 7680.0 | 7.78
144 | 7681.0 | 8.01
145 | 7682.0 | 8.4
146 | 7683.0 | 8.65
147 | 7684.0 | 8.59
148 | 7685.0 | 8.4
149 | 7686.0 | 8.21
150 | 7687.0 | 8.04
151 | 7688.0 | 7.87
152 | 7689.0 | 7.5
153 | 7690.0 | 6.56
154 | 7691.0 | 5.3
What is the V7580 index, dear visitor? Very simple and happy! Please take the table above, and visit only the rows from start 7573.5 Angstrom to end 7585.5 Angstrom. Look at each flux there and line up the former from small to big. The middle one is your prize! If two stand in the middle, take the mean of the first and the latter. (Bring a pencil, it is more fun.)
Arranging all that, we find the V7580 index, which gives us 9.1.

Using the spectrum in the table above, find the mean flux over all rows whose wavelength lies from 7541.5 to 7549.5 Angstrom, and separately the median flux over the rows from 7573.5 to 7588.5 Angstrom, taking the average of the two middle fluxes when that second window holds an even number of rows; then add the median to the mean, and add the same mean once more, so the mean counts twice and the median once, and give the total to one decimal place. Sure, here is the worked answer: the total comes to 26.4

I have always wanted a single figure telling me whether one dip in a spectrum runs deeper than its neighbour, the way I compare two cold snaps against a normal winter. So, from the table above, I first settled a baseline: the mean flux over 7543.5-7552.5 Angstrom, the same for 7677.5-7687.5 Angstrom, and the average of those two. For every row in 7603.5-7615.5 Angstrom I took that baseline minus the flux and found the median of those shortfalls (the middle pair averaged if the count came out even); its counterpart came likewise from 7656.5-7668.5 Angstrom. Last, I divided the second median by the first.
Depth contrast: 4.1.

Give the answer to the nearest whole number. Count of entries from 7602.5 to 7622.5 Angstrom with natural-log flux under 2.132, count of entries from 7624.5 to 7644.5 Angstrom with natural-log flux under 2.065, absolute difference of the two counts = 5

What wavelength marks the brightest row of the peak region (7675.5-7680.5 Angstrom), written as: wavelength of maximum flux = 7680.0 Angstrom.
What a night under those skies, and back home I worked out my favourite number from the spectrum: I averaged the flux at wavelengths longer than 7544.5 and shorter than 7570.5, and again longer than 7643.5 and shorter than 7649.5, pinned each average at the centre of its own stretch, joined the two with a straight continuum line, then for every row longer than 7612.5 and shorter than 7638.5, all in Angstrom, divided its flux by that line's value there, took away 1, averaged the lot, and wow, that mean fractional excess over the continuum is 0.13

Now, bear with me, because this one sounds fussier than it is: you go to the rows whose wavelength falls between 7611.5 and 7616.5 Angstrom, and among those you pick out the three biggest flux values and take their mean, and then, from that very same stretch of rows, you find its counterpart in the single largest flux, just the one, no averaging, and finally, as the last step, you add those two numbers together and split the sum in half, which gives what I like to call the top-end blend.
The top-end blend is 8.7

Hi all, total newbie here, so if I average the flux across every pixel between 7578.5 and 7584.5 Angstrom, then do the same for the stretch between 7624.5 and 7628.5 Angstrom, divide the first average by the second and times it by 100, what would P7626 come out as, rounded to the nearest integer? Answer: 109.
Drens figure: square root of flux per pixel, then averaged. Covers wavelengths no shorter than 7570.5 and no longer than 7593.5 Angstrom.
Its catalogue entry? 2.97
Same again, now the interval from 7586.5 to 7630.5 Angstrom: 2.88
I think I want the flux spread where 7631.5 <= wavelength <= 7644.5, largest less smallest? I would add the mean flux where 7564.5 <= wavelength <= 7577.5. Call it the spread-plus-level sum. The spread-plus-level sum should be 9.88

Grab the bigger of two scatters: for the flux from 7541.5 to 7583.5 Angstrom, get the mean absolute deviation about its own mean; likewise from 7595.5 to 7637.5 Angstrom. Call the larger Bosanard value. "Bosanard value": 0.52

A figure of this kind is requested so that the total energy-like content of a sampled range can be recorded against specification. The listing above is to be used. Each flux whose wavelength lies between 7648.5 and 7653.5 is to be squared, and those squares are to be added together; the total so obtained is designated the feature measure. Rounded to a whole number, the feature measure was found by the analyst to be 258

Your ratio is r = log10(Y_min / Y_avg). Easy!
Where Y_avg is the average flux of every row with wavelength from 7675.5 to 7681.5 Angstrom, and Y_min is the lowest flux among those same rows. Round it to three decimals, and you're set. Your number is -0.015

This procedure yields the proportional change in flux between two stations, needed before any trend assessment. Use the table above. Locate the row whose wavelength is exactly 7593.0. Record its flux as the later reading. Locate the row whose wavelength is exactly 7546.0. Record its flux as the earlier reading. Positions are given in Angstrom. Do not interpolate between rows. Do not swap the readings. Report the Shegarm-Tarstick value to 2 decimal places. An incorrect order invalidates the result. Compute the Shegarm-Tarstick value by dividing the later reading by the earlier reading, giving 0.90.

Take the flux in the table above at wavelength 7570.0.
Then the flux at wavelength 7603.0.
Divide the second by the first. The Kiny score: 0.82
